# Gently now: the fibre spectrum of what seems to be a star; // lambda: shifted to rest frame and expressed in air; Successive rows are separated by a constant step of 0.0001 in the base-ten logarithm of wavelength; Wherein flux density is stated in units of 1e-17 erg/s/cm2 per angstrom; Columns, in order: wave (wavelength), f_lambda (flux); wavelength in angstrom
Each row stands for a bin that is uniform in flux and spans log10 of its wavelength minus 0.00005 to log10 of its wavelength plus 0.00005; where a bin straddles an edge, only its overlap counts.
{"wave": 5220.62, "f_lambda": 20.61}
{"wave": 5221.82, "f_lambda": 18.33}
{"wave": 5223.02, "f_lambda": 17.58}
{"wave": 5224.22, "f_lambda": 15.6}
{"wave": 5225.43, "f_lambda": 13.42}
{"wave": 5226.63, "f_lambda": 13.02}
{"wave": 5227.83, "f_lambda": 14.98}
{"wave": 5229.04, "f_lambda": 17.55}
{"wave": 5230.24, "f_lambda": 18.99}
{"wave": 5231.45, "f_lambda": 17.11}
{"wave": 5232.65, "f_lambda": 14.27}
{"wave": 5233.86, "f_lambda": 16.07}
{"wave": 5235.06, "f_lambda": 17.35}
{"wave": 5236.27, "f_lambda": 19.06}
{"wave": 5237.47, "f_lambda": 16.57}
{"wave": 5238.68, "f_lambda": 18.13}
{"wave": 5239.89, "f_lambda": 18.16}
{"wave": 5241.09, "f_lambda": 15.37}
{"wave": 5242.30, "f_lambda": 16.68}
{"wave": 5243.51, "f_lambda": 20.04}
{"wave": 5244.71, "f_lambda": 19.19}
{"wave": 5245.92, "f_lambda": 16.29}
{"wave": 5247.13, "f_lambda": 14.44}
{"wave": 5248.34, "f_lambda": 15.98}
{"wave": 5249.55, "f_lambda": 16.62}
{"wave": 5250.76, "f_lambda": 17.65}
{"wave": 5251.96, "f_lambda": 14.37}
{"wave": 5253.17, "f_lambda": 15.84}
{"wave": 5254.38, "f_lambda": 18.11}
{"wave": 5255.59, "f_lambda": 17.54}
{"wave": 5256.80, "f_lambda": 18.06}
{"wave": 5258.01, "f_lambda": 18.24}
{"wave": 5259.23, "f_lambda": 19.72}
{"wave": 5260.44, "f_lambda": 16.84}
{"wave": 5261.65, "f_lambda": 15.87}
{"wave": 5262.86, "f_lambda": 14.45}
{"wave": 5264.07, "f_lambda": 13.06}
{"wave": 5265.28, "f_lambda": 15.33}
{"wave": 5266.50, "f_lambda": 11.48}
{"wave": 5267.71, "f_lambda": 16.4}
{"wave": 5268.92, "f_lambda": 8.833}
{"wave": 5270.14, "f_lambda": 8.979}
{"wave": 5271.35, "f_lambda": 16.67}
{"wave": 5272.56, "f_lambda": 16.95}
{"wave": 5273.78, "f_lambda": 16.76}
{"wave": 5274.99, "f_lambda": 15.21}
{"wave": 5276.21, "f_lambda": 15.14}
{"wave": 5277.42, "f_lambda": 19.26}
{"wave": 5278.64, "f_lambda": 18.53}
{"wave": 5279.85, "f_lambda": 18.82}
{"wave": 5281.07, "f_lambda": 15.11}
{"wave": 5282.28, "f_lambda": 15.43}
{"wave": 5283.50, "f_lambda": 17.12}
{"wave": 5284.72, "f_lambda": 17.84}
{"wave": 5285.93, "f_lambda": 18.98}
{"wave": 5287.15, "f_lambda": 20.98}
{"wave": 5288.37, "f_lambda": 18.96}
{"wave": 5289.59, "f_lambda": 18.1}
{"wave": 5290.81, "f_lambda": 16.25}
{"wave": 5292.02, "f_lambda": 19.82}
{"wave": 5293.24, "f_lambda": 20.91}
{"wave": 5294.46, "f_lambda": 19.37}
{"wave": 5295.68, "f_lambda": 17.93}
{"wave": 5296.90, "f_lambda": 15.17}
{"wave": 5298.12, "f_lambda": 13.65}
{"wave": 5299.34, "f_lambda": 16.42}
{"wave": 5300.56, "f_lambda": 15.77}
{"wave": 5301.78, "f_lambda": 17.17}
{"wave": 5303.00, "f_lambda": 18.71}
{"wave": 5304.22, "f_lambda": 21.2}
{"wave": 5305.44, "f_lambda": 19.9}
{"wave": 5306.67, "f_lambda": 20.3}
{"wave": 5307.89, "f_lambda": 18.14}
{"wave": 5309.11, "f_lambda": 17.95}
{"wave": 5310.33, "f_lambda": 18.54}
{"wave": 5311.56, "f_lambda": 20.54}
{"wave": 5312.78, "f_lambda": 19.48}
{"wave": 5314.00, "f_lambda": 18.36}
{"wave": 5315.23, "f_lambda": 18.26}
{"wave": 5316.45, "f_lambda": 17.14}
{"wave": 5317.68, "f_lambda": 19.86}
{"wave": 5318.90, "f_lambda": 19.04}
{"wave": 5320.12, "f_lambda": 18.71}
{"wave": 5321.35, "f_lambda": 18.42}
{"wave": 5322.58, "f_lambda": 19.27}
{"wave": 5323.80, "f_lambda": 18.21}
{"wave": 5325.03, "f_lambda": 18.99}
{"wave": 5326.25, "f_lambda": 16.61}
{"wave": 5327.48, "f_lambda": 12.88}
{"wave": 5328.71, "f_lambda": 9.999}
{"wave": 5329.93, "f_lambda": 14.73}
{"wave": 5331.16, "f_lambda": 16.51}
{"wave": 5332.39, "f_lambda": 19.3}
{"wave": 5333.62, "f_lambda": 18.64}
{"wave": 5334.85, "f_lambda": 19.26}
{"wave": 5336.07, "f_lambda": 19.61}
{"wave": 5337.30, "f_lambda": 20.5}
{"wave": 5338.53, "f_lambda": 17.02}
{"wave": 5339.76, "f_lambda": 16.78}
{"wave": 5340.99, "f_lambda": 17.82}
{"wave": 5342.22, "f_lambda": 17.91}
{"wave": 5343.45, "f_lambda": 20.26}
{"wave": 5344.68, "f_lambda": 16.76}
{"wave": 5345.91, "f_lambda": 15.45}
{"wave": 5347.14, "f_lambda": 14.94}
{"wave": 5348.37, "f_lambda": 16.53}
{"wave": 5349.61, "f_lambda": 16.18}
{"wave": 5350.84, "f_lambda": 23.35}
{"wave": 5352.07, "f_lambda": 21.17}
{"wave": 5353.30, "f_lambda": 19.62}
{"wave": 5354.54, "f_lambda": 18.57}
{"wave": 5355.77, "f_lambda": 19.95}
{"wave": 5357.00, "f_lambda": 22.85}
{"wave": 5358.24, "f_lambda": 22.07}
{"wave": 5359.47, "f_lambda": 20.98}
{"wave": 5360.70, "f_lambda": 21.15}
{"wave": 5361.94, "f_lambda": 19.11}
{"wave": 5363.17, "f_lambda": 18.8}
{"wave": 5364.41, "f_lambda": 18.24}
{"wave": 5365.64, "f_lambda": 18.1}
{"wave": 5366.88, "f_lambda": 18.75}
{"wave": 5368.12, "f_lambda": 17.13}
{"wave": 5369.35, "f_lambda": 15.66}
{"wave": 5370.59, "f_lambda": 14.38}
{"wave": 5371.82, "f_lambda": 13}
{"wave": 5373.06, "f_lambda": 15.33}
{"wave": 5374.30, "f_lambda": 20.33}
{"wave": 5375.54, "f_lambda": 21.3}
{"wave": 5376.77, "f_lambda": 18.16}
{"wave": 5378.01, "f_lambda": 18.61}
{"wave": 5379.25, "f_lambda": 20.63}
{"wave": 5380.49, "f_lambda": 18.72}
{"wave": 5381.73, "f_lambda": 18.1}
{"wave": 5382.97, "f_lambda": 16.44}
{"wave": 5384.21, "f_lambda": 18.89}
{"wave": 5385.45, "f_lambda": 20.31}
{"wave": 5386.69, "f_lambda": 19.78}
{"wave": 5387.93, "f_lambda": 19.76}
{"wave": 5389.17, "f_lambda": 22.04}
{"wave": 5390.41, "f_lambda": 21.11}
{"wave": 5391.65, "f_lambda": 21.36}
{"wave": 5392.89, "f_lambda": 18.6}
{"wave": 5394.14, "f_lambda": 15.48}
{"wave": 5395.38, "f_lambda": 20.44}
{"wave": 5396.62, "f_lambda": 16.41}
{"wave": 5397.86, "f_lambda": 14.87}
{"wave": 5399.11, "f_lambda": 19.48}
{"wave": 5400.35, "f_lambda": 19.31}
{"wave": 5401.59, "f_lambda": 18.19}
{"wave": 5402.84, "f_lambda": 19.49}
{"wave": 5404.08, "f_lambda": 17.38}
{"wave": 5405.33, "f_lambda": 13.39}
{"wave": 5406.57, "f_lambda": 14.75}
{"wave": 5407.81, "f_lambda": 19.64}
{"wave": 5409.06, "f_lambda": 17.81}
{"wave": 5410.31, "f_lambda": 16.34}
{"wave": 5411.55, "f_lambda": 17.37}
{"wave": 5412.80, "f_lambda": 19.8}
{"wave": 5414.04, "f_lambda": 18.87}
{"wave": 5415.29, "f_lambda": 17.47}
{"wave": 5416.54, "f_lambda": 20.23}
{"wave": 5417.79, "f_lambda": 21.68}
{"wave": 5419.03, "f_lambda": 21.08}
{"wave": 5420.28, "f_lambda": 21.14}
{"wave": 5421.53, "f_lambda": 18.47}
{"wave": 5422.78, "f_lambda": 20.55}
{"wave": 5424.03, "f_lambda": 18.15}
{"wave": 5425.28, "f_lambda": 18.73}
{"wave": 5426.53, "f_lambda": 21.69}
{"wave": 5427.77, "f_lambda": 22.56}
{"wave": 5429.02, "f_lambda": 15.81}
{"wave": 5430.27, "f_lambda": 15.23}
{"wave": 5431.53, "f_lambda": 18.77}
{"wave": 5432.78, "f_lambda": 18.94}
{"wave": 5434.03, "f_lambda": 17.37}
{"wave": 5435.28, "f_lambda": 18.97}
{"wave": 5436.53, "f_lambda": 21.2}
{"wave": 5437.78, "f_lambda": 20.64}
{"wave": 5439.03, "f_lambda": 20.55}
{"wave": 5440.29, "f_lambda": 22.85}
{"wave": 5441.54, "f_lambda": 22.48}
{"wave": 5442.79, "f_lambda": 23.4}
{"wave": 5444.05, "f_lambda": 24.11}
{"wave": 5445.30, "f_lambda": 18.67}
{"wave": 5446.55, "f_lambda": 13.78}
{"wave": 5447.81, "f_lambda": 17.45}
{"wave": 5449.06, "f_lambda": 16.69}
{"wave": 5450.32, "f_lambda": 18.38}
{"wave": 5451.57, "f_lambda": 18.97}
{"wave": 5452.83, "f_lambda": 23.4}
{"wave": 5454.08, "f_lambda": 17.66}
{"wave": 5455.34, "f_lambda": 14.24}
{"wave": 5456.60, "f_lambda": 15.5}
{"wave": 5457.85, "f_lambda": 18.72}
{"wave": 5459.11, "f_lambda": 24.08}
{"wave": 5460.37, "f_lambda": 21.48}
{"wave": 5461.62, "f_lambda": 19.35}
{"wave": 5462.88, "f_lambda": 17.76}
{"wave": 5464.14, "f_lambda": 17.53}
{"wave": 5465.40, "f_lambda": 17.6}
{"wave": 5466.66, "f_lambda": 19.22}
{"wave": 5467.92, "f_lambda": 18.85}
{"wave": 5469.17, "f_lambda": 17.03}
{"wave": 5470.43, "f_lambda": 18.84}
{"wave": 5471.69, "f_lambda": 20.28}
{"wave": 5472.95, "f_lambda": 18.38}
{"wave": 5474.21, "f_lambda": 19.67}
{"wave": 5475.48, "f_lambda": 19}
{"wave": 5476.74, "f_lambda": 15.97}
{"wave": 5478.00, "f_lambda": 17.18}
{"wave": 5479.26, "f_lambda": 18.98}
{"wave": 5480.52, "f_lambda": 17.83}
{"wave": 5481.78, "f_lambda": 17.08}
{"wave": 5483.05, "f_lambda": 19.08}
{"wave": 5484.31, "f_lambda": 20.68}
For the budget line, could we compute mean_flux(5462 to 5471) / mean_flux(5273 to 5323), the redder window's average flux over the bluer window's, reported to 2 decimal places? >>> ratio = 1.00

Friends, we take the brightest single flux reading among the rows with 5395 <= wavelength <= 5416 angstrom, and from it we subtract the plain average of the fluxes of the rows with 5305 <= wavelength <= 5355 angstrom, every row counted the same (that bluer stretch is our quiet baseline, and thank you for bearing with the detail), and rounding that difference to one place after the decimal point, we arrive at 2.4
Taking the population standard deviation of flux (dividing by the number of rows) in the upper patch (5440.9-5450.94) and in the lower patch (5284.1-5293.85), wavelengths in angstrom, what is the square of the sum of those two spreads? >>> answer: 24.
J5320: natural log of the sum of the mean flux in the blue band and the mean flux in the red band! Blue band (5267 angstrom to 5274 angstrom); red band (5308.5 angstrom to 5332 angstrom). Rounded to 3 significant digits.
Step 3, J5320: 3.45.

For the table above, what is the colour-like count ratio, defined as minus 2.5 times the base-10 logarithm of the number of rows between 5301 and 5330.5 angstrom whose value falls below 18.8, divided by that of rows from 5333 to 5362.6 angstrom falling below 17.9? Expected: -0.68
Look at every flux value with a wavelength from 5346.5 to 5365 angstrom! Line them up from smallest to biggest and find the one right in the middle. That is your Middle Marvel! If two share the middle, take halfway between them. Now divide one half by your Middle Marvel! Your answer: 0.025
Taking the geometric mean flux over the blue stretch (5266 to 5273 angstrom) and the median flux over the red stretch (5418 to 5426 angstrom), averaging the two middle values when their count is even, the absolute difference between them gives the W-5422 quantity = 6.9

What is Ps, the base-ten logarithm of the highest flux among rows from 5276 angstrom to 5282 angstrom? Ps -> 1.28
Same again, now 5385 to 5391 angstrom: 1.34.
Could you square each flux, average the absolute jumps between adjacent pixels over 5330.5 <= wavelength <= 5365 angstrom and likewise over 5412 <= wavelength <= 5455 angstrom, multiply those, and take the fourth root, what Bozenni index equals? 8.2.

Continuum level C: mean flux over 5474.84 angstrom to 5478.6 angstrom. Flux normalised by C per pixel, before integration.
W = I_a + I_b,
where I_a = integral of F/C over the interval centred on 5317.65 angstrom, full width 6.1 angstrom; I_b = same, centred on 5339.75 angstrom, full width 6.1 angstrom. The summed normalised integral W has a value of 12.9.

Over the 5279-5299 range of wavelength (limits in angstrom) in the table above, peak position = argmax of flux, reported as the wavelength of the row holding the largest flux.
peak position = 5287.15 angstrom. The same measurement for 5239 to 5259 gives 5243.51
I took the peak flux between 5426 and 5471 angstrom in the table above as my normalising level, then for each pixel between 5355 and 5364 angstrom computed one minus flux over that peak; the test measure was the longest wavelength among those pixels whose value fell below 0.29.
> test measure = 5363.17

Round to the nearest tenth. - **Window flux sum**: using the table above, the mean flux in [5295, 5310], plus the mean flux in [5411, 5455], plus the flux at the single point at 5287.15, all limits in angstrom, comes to 58.2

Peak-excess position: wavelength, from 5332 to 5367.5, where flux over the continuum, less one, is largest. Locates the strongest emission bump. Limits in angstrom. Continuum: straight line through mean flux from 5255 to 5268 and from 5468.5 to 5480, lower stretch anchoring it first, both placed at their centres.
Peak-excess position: 5350.84 angstrom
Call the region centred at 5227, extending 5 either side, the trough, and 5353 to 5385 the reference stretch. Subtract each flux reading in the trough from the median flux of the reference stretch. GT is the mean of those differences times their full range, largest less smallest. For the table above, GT 16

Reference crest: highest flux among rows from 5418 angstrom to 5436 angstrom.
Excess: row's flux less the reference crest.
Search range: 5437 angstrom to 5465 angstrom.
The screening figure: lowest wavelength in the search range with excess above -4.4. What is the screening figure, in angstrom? 5437.78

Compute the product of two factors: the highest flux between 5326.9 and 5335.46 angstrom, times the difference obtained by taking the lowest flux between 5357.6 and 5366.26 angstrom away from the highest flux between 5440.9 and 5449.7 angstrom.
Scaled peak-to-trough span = 116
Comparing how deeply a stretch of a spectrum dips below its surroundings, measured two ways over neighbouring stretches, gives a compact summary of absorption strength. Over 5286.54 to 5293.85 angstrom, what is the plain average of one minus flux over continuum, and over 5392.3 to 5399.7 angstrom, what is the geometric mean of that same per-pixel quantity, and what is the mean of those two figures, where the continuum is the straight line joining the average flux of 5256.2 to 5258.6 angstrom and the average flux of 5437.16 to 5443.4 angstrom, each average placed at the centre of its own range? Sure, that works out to 0.055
